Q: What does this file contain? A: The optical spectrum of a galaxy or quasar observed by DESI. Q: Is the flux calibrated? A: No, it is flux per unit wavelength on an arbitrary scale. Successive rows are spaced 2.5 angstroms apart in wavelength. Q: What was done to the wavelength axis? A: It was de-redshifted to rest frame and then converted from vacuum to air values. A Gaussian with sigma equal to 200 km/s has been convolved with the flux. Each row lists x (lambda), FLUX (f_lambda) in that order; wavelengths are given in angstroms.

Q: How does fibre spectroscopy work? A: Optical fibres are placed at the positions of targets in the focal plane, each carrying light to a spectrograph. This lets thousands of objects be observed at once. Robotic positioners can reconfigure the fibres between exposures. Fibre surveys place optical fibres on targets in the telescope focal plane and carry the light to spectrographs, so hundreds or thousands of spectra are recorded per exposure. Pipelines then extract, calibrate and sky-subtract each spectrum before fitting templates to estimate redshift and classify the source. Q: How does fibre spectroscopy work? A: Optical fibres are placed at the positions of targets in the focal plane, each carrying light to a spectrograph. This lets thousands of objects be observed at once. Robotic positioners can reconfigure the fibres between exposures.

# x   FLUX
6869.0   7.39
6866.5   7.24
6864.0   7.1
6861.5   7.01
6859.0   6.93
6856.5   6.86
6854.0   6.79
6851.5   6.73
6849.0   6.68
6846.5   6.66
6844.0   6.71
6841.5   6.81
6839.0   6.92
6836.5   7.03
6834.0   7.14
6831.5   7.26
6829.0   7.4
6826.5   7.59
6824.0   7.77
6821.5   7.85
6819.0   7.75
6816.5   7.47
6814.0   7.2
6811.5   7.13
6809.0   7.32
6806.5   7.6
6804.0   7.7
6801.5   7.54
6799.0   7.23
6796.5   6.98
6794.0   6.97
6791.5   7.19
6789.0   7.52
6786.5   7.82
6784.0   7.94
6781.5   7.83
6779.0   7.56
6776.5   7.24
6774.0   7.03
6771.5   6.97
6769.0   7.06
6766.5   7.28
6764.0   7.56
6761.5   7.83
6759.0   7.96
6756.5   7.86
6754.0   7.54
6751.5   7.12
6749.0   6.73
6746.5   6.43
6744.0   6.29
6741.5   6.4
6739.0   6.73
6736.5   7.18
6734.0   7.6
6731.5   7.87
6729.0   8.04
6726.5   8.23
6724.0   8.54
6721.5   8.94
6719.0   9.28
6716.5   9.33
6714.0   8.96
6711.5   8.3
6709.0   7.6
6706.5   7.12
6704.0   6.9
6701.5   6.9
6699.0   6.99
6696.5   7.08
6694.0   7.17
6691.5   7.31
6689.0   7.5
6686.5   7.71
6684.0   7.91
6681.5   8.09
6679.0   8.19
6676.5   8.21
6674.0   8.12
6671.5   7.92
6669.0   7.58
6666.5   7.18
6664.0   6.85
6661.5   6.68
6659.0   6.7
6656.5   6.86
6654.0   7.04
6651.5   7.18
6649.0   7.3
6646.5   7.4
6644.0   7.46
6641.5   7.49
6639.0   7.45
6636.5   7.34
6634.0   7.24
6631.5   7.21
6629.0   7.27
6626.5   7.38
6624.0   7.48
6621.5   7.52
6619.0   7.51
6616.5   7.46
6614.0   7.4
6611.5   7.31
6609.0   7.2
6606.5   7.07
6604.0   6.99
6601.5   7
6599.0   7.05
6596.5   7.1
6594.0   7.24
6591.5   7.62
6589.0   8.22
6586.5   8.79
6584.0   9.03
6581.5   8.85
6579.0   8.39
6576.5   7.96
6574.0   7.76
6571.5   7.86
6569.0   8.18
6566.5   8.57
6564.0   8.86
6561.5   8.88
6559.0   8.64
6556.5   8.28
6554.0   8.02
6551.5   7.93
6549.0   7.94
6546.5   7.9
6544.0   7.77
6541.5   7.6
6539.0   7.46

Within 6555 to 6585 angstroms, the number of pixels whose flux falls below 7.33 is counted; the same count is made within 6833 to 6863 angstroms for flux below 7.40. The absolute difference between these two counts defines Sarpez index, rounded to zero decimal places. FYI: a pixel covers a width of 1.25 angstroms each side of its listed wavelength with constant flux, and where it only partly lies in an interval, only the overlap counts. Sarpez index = 12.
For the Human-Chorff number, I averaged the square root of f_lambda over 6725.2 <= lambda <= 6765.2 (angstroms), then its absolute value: 2.71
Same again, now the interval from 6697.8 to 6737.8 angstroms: 2.82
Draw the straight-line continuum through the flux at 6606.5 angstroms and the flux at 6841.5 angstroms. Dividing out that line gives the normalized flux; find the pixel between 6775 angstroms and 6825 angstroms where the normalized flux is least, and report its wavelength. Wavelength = 6794.0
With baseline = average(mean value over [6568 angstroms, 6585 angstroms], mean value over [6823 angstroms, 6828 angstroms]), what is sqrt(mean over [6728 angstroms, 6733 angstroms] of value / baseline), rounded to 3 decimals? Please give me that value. 0.998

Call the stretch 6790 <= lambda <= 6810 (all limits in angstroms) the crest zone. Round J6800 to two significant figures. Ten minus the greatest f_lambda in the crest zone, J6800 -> 2.3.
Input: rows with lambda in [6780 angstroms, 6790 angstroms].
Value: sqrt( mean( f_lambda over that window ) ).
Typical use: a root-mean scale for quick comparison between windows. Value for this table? 2.79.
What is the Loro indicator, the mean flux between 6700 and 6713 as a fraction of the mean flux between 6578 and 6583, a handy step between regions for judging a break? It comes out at 0.85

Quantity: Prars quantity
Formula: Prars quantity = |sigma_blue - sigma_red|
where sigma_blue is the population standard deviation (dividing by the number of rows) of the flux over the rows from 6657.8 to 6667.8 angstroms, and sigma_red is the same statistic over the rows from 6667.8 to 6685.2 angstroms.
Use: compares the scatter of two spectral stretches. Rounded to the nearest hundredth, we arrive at 0.00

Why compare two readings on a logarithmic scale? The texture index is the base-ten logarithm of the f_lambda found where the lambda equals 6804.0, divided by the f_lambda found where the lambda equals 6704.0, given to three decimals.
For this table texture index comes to 0.048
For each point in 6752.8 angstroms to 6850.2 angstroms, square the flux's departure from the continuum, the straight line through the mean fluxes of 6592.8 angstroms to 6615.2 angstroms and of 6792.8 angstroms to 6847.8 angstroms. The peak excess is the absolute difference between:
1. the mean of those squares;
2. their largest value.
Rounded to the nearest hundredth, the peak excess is 0.37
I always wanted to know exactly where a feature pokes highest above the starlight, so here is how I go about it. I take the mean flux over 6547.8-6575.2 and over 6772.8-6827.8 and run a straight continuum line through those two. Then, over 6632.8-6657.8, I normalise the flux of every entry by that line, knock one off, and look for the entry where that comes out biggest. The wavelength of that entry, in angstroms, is 6641.5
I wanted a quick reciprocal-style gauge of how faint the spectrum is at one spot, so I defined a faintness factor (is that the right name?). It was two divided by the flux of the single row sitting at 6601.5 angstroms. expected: 0.286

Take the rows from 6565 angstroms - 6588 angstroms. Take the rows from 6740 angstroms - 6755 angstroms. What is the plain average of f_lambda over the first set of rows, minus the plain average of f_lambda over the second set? 1.6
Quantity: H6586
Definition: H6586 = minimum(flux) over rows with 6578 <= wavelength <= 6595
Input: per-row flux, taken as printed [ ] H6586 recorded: 7.24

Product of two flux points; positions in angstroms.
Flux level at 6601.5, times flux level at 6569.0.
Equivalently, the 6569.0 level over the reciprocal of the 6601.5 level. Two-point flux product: 57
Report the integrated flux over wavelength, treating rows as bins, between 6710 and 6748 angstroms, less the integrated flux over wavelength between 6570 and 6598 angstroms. 73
